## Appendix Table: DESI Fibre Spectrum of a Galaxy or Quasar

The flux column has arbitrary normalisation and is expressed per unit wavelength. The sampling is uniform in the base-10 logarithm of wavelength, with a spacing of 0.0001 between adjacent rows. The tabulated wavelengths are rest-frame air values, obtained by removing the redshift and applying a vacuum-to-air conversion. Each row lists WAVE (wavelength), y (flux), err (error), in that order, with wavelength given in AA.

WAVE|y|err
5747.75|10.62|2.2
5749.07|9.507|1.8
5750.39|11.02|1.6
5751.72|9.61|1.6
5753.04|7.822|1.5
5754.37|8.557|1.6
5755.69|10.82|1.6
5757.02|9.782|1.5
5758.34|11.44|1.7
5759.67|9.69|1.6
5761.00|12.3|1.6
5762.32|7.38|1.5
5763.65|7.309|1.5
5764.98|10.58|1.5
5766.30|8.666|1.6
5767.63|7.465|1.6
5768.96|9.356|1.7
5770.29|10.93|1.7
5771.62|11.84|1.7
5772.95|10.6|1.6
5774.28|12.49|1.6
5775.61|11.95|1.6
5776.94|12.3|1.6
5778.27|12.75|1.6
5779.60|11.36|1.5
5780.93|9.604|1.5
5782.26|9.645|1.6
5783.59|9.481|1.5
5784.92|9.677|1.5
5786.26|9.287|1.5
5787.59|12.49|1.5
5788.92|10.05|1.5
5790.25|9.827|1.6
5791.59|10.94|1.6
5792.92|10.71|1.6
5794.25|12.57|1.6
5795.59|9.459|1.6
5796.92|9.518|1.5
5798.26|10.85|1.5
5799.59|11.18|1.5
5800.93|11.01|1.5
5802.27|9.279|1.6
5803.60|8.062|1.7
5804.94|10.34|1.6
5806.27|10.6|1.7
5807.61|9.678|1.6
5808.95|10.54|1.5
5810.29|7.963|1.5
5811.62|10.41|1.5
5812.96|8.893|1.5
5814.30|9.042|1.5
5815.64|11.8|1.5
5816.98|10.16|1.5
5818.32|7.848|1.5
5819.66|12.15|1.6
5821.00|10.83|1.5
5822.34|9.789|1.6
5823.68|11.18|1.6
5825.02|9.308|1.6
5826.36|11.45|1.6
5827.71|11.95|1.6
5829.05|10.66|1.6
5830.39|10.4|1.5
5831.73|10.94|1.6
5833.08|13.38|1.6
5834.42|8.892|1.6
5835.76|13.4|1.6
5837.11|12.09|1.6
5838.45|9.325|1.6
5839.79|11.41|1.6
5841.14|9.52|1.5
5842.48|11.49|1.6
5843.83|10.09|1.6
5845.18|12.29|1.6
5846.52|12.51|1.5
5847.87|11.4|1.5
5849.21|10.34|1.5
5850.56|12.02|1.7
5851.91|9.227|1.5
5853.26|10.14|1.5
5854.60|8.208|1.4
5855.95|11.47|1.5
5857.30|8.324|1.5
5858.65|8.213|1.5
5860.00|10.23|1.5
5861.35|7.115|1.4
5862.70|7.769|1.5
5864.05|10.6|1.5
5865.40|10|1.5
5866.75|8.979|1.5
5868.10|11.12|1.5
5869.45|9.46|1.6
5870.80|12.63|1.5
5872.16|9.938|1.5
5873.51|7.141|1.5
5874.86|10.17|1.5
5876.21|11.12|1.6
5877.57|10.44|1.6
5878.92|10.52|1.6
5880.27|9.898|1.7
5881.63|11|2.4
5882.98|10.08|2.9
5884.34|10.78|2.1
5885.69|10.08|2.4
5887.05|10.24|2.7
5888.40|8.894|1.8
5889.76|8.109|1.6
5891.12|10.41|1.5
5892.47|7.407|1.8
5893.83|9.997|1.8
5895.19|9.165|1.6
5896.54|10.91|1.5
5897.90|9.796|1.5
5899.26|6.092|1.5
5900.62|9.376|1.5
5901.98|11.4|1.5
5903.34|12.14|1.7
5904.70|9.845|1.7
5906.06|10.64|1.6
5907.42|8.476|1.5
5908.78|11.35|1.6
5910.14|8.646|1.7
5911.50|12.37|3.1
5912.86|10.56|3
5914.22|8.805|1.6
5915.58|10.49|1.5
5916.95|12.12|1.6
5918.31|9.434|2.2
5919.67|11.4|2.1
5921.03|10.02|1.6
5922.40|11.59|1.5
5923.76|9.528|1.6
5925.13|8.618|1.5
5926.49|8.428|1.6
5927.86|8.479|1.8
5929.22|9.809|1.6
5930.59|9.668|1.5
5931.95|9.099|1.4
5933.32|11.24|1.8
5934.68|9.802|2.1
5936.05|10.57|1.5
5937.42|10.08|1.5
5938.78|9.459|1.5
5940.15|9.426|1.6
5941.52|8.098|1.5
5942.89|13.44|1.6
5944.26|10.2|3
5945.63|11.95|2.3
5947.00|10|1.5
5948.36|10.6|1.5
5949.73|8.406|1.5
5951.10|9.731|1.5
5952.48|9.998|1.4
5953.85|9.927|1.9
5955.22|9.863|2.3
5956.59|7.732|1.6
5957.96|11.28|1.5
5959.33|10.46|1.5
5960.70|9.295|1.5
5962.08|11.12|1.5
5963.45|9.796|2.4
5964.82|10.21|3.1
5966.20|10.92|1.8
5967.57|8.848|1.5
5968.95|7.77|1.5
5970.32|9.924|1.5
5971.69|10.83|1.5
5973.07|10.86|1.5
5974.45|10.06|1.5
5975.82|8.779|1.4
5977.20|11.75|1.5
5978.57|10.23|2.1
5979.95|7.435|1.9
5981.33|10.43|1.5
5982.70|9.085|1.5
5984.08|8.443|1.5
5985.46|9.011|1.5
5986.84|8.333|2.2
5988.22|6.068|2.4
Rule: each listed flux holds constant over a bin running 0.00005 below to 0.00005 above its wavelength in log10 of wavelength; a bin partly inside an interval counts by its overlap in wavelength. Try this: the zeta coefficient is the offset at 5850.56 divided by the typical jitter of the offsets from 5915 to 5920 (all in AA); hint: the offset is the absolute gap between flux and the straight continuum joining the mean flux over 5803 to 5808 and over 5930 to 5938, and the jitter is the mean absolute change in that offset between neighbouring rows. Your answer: 1.70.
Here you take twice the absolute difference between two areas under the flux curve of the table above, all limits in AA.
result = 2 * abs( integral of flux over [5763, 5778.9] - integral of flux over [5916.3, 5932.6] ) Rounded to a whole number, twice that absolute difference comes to 13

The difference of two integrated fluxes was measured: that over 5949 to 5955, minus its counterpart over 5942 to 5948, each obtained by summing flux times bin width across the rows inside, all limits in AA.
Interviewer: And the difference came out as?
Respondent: -10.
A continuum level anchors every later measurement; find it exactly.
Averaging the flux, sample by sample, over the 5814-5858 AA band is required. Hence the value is 10.7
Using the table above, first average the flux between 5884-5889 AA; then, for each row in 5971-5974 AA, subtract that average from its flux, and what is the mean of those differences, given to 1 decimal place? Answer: 0.8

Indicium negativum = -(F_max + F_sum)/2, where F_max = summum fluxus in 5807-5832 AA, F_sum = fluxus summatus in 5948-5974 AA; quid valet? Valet -100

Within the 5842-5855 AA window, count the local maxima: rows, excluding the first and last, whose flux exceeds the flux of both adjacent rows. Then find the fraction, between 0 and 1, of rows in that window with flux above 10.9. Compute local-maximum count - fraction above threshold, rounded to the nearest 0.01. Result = 2.50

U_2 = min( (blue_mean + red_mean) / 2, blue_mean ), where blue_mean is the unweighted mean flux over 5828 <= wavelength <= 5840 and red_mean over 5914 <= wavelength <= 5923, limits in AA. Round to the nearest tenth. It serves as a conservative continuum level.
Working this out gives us 10.9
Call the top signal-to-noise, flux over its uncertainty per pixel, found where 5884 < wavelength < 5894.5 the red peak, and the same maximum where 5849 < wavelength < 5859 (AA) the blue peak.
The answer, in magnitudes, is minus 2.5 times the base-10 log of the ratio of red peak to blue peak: 0.11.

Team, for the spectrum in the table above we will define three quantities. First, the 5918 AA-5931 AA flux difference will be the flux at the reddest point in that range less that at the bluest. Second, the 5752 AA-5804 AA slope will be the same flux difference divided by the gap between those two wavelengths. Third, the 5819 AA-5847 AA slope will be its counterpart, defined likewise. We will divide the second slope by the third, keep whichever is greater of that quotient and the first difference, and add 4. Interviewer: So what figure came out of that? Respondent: 4.4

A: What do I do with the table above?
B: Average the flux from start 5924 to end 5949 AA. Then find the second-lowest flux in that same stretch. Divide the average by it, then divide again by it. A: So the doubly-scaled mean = 0.140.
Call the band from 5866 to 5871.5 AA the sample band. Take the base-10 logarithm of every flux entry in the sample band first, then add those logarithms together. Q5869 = 4.08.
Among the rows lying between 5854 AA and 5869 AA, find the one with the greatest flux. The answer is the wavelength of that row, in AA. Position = 5855.95 AA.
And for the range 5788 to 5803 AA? 5794.25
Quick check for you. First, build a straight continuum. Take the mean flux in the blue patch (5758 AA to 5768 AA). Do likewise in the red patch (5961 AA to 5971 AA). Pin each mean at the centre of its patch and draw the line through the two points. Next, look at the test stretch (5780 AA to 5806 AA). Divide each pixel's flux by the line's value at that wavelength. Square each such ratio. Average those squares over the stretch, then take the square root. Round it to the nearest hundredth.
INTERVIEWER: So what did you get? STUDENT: 1.09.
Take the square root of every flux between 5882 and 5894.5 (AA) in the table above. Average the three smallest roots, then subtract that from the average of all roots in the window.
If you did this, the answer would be 0.24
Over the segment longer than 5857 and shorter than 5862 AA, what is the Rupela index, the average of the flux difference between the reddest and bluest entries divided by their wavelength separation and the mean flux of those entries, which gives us 4.1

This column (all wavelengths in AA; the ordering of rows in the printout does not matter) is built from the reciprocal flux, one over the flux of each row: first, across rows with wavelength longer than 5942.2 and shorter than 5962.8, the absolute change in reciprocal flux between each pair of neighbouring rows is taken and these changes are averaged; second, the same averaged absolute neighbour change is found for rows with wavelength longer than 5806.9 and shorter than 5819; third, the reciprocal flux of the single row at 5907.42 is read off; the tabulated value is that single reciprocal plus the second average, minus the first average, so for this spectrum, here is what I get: 0.12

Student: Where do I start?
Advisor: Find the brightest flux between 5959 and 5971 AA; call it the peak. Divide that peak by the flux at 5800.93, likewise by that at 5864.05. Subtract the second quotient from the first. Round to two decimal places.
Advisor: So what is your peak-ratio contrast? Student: -0.04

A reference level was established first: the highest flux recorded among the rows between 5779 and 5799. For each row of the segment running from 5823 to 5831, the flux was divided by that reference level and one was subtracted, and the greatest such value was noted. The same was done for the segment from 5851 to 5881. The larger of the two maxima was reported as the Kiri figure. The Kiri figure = 0.005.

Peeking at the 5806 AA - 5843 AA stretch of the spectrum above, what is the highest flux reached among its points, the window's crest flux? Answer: 13.4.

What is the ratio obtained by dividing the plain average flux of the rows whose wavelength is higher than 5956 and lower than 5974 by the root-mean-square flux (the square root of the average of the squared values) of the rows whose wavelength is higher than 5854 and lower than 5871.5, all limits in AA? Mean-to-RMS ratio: 1.03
